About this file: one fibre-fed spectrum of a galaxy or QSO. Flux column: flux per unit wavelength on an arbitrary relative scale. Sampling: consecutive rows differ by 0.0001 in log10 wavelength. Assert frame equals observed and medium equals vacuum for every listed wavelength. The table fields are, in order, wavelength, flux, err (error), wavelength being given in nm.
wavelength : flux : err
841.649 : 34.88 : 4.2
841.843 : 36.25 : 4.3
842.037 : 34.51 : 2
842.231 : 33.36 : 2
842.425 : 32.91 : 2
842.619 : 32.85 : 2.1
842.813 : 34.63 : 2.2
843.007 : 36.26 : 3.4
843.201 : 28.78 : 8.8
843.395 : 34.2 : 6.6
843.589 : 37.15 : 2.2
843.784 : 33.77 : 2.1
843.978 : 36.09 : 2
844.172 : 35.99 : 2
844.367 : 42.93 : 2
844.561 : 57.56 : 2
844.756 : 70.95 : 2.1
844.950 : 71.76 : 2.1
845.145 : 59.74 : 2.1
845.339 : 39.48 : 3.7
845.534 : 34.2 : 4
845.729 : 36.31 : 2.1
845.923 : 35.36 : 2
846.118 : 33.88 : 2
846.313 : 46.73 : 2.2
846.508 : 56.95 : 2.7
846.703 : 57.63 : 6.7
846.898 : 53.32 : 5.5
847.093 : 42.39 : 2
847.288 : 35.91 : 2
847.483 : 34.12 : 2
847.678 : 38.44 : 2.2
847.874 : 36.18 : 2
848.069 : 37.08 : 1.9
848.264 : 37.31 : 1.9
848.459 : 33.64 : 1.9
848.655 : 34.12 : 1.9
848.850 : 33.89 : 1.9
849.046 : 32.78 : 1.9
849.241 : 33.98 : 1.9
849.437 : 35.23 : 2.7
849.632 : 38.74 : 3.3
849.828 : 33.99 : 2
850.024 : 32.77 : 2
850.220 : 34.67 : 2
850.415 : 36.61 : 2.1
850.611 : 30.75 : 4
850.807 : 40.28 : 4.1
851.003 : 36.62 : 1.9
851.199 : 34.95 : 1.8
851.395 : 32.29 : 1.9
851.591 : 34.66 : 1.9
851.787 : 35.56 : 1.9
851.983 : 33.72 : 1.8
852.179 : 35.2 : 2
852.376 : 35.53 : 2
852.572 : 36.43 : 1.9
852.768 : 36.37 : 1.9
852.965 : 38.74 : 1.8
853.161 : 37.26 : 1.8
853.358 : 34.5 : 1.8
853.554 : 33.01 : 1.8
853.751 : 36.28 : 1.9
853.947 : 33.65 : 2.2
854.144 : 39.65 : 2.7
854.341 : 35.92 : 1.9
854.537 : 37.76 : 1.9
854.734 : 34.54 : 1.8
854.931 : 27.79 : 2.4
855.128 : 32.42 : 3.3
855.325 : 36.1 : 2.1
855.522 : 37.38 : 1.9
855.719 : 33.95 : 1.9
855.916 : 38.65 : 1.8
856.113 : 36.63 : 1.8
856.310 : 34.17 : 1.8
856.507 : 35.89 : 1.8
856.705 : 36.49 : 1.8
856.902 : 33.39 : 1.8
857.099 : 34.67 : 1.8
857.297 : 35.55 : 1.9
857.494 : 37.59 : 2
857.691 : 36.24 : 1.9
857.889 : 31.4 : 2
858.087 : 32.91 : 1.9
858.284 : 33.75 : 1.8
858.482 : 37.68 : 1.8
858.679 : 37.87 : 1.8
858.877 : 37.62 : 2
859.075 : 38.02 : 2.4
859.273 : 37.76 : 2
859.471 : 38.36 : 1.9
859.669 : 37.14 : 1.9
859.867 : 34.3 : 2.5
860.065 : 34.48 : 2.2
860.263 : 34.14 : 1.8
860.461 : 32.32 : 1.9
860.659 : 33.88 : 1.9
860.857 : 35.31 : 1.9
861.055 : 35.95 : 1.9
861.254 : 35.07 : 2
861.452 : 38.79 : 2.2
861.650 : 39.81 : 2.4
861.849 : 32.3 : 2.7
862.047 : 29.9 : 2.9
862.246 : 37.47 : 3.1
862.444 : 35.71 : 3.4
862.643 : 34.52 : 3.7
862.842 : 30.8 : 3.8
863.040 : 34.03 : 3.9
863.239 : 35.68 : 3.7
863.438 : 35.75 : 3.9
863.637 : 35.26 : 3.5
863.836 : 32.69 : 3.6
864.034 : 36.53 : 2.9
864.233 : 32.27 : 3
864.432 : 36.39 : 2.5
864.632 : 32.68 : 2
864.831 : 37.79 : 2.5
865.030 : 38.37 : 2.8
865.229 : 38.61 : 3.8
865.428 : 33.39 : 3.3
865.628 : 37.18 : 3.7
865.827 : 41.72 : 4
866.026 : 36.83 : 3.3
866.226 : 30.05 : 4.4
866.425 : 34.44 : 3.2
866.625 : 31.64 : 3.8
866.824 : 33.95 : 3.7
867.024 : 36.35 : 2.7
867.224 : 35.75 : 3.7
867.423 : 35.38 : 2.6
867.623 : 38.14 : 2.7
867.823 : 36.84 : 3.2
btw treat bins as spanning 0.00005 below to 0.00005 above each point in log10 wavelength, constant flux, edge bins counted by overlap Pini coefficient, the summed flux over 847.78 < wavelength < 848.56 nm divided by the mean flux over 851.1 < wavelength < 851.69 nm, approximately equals 4.2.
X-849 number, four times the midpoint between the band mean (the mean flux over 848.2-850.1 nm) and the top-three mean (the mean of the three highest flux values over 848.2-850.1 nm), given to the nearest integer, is 143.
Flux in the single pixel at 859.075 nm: 38.02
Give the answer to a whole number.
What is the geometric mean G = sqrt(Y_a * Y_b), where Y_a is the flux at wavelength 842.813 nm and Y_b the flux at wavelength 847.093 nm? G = 38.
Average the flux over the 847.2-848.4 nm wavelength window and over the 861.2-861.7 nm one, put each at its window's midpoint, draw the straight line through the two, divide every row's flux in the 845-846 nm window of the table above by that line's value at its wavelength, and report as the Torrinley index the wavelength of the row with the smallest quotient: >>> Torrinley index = 845.534 nm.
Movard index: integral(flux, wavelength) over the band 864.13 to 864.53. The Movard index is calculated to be 13.7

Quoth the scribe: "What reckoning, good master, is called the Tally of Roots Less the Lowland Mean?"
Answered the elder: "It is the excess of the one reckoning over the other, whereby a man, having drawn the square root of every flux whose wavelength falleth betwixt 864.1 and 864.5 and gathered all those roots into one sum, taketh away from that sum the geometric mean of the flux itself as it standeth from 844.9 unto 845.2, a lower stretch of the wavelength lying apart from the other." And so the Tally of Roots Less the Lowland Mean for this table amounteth -54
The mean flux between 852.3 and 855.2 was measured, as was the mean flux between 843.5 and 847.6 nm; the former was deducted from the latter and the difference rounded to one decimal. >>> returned 10.0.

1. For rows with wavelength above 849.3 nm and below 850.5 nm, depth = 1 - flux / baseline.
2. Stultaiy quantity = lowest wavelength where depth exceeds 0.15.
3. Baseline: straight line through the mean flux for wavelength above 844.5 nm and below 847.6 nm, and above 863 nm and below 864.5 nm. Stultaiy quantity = 849.437 nm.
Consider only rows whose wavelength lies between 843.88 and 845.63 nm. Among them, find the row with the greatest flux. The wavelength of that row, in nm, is 844.950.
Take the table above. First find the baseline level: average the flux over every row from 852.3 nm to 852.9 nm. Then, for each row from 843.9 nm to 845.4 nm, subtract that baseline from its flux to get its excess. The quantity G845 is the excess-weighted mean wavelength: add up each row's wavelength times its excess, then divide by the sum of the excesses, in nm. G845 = 844.85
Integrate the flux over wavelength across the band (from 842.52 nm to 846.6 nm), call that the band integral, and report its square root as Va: 13.2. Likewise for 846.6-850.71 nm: 12.4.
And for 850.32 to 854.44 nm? 12.1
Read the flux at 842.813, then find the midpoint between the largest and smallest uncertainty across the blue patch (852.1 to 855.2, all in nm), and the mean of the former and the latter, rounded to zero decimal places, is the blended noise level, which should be 19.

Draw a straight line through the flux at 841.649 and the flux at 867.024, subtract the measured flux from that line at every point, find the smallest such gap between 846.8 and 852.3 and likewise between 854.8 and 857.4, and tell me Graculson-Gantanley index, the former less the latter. -15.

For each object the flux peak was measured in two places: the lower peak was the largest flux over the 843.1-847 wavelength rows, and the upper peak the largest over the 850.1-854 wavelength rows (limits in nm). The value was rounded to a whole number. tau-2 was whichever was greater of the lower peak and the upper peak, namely 72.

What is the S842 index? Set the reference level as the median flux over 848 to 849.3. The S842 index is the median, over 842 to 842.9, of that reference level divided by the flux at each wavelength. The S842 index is 1.02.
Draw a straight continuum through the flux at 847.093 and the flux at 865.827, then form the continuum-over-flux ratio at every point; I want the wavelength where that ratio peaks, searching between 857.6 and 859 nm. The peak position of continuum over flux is 857.889 nm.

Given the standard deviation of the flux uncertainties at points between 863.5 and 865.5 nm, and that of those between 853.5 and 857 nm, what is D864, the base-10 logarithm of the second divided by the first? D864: -0.1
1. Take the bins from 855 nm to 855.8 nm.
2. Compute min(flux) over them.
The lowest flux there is 32.42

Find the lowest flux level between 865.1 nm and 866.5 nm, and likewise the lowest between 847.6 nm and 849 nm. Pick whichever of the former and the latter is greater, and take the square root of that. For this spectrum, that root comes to 5.80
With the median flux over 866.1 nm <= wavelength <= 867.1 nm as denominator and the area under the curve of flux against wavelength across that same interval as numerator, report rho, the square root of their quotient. 0.99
